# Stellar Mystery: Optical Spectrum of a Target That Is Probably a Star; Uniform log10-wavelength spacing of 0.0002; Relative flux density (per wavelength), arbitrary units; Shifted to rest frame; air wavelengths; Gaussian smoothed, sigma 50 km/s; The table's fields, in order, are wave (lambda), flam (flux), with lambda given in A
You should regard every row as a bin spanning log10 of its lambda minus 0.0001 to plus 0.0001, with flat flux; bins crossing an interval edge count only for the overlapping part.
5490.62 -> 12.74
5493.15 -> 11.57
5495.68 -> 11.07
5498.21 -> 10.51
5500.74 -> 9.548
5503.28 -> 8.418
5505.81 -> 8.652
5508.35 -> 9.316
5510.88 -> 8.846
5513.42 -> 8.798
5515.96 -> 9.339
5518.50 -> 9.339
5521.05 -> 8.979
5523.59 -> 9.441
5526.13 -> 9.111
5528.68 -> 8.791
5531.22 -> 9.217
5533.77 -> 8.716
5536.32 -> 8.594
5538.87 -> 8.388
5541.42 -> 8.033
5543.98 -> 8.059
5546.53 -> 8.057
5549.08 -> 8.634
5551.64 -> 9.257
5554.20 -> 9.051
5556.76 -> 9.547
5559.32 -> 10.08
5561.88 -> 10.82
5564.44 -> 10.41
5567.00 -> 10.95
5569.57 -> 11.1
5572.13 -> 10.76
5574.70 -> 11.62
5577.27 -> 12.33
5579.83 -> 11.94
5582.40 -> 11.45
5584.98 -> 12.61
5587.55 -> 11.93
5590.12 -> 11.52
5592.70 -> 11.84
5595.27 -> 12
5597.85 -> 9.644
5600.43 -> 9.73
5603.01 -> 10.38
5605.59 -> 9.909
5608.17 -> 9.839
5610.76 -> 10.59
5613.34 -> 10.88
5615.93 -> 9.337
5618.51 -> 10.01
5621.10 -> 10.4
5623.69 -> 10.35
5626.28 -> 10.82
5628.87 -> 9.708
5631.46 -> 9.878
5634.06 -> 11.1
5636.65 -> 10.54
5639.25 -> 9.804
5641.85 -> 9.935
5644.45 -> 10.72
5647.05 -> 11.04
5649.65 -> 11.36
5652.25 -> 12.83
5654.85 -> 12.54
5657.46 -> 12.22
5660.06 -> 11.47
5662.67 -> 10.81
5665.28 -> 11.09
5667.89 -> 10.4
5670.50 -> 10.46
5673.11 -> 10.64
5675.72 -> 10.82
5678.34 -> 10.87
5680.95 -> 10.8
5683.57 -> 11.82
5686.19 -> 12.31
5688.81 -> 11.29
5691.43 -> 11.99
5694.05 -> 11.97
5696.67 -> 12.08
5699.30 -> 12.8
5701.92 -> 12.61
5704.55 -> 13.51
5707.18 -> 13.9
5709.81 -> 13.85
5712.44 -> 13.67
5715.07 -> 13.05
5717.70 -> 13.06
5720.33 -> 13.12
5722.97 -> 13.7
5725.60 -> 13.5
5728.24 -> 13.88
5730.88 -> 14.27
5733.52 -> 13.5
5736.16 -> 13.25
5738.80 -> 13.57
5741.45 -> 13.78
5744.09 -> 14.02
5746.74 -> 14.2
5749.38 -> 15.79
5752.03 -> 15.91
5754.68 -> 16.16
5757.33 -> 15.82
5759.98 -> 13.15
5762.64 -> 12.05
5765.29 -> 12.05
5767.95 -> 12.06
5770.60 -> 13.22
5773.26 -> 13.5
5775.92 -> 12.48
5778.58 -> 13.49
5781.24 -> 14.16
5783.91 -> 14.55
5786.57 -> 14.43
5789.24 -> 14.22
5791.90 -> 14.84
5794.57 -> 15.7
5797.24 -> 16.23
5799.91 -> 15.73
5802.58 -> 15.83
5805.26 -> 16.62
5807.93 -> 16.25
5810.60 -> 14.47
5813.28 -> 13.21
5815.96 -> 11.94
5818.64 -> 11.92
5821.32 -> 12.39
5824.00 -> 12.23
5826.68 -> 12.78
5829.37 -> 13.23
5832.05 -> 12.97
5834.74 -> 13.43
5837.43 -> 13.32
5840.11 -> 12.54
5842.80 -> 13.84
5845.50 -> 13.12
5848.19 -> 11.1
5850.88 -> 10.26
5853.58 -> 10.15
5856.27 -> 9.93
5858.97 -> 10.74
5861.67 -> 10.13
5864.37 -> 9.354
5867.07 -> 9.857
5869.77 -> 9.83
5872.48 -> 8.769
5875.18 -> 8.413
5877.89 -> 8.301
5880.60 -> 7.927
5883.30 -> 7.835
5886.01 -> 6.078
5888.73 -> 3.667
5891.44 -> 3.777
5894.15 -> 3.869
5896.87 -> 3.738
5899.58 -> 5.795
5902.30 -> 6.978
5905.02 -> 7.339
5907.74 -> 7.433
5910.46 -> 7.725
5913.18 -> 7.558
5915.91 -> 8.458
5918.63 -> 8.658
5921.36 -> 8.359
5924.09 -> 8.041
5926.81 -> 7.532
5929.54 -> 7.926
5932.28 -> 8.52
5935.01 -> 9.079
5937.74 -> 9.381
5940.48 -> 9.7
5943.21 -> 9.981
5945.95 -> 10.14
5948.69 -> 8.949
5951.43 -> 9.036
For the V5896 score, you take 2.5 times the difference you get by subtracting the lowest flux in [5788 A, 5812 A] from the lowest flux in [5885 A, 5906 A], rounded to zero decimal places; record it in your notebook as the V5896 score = -26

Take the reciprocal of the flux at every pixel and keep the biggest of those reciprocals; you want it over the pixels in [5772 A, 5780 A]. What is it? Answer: 0.080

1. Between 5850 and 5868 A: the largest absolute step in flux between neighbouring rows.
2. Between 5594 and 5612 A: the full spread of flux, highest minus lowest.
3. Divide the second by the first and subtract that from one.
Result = -1.9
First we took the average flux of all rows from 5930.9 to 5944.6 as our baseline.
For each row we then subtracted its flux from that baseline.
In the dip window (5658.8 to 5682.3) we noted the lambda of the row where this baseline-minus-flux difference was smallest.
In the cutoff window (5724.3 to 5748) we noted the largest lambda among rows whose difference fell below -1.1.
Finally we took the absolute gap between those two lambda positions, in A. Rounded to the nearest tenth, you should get 86.7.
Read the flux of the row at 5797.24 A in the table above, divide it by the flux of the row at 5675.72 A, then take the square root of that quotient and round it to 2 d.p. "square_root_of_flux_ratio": 1.22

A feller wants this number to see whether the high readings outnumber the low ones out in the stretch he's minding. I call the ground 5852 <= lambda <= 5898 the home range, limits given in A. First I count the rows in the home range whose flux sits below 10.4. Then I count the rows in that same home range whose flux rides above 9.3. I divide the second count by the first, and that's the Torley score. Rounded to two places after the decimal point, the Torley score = 0.44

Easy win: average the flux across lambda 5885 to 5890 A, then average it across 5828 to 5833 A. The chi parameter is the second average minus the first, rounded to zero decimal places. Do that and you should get 8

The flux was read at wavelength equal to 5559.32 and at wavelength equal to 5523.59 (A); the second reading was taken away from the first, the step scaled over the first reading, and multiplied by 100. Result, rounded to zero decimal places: 6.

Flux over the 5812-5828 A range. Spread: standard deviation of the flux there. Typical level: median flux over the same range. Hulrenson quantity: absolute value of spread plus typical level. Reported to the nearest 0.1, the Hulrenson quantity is 12.8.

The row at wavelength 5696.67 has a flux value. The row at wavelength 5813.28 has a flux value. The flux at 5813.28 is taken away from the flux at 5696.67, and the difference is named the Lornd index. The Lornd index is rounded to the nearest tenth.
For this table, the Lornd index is -1.1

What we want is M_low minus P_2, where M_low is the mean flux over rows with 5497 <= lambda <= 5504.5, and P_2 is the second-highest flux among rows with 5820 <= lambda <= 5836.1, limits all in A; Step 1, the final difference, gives -3.7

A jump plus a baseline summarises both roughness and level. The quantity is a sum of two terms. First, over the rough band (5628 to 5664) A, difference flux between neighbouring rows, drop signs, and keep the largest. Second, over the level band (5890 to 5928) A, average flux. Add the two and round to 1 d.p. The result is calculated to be 8.3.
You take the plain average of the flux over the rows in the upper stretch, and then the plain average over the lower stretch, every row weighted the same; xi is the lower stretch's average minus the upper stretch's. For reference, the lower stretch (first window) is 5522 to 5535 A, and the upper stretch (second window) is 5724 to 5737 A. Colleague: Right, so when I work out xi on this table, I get -4.6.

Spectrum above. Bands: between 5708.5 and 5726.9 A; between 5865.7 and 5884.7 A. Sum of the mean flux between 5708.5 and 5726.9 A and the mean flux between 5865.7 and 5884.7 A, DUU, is 22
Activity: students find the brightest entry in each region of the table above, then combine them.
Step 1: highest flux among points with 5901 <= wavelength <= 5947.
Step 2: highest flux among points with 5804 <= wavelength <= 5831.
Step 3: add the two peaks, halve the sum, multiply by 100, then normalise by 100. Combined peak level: 13.4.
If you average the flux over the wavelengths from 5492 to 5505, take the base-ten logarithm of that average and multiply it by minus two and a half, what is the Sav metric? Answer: -2.52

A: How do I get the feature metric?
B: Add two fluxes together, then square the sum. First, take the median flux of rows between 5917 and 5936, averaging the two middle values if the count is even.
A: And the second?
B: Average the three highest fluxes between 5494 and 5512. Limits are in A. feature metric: 351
